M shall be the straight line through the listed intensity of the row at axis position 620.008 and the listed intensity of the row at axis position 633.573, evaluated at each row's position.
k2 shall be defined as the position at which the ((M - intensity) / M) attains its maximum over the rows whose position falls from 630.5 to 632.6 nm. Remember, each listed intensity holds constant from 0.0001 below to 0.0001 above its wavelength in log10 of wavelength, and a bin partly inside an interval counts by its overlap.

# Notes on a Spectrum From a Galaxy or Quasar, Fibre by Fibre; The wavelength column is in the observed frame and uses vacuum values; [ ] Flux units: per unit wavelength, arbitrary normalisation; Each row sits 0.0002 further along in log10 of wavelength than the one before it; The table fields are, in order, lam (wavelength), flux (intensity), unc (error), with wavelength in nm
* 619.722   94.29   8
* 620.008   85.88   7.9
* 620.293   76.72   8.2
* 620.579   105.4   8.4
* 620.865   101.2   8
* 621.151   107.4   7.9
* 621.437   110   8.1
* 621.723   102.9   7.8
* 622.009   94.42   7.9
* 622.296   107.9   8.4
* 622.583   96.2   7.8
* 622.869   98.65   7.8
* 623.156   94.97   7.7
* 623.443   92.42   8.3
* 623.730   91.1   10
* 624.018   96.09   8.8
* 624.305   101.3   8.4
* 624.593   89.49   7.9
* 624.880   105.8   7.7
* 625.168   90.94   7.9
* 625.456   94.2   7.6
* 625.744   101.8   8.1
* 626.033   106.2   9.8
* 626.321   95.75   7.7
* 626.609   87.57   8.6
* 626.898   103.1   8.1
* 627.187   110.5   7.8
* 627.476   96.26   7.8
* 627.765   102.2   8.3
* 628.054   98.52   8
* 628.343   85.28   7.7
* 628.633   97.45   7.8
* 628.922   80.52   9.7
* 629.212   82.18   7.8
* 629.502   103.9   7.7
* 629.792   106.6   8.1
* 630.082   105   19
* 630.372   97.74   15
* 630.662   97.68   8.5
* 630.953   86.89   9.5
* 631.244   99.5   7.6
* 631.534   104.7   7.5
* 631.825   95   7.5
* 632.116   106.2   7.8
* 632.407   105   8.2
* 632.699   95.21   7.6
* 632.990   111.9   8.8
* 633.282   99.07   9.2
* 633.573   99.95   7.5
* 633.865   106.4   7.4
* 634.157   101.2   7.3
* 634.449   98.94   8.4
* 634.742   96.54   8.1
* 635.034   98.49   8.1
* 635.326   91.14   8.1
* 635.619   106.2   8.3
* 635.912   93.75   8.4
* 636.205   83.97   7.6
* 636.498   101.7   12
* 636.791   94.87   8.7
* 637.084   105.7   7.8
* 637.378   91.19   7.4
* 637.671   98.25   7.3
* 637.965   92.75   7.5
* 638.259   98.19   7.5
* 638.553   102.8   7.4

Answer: 630.953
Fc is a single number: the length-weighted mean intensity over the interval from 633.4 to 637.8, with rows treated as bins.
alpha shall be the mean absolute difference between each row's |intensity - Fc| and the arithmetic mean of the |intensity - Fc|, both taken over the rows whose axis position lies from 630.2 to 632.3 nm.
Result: 3.66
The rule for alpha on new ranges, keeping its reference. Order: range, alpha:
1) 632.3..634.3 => 3.70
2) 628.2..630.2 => 4.74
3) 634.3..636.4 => 3.86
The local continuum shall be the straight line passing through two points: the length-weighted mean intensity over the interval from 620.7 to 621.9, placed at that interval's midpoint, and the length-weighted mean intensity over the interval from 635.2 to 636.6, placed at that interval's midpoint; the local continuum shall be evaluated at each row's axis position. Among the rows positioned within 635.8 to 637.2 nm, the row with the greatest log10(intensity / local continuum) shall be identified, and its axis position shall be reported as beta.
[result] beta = 637.084 nm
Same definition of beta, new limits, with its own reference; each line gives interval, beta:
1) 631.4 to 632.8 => 632.116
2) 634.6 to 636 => 635.619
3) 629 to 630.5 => 629.792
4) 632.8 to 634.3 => 632.990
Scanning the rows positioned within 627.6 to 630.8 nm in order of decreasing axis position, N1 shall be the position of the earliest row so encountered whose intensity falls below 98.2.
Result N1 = 630.662 nm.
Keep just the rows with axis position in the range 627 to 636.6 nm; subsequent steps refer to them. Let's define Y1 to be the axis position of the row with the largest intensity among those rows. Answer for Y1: 632.990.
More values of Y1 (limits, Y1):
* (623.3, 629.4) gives 627.187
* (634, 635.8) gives 635.619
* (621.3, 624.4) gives 621.437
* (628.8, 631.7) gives 629.792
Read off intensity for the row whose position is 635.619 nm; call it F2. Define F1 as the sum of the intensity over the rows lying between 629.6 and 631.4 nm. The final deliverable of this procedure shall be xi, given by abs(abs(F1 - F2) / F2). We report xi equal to 4.59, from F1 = 593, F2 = 106.2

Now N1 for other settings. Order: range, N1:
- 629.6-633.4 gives 632.699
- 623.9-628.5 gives 628.343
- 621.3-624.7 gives 624.593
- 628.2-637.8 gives 637.378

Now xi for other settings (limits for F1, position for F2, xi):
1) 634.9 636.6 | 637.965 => 5.20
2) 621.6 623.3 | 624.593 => 5.65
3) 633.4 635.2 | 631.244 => 5.05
